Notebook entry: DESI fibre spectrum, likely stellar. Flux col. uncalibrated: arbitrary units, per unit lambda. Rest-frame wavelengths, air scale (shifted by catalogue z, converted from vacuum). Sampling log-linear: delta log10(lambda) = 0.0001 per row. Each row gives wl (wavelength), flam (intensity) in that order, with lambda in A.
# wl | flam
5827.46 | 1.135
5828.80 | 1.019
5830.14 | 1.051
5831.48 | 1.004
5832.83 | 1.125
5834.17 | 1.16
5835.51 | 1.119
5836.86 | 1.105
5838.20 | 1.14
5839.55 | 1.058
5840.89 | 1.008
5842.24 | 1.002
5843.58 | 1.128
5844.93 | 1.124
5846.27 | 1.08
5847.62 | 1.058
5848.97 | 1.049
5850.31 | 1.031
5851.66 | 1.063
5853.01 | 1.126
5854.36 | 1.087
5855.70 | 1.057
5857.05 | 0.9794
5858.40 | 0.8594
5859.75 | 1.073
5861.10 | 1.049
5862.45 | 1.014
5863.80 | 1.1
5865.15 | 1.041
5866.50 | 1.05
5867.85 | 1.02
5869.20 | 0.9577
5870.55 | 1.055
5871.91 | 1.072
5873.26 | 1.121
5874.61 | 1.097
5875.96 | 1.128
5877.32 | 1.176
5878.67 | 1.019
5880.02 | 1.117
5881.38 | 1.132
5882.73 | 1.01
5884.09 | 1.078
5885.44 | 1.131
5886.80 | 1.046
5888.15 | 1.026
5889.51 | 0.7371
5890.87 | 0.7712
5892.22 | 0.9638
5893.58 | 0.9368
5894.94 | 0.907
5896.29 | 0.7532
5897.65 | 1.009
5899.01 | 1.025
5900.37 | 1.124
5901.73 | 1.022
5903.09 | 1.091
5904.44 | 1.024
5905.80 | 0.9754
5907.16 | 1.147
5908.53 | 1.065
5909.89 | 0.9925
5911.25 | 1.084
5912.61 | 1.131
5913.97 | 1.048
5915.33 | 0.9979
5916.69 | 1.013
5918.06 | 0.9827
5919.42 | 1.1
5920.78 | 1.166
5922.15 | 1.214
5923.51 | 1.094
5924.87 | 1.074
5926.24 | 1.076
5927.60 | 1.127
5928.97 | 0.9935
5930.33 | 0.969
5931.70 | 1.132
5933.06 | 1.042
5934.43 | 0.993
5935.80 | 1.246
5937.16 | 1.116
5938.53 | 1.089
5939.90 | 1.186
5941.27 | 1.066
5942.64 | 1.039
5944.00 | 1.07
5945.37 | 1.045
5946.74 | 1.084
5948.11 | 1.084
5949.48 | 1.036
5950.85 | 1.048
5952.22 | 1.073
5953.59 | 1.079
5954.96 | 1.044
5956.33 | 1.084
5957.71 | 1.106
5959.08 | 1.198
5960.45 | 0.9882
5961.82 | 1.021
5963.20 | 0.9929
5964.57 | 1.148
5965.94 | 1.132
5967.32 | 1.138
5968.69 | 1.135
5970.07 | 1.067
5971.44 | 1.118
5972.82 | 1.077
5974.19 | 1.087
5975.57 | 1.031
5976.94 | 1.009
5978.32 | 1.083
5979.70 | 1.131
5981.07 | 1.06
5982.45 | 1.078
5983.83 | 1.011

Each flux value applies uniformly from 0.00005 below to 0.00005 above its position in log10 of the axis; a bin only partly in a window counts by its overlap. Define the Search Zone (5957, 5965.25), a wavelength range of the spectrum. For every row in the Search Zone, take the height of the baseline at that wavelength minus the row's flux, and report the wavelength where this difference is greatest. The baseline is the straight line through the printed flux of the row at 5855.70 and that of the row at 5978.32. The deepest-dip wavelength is 5960.45 A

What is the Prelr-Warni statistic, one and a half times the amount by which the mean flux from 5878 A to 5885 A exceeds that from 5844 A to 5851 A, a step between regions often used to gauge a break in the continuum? 0.00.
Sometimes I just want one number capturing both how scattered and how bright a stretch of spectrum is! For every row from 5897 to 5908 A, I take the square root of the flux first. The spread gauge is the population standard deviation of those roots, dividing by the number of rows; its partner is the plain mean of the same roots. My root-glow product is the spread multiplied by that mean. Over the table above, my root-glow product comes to 0.028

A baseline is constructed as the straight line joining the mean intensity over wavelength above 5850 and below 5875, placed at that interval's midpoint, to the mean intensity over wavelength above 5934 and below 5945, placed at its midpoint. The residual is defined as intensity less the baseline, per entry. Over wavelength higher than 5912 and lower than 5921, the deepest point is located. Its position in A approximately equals 5918.06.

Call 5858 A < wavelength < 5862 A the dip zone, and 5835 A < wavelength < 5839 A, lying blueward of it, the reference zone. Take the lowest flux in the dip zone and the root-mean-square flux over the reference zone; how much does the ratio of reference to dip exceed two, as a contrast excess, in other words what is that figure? -0.70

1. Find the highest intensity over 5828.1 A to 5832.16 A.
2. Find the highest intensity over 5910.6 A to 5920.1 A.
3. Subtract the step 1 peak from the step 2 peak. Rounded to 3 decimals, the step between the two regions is 0.080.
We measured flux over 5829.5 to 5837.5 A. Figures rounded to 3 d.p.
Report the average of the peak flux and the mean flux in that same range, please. 1.127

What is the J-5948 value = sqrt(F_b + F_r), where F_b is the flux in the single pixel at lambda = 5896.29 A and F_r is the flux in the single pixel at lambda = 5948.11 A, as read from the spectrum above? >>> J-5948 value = 1.36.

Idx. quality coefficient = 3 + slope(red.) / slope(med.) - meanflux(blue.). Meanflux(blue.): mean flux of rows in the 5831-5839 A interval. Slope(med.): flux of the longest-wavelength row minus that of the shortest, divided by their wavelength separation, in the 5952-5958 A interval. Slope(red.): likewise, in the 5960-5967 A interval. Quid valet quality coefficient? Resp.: 6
